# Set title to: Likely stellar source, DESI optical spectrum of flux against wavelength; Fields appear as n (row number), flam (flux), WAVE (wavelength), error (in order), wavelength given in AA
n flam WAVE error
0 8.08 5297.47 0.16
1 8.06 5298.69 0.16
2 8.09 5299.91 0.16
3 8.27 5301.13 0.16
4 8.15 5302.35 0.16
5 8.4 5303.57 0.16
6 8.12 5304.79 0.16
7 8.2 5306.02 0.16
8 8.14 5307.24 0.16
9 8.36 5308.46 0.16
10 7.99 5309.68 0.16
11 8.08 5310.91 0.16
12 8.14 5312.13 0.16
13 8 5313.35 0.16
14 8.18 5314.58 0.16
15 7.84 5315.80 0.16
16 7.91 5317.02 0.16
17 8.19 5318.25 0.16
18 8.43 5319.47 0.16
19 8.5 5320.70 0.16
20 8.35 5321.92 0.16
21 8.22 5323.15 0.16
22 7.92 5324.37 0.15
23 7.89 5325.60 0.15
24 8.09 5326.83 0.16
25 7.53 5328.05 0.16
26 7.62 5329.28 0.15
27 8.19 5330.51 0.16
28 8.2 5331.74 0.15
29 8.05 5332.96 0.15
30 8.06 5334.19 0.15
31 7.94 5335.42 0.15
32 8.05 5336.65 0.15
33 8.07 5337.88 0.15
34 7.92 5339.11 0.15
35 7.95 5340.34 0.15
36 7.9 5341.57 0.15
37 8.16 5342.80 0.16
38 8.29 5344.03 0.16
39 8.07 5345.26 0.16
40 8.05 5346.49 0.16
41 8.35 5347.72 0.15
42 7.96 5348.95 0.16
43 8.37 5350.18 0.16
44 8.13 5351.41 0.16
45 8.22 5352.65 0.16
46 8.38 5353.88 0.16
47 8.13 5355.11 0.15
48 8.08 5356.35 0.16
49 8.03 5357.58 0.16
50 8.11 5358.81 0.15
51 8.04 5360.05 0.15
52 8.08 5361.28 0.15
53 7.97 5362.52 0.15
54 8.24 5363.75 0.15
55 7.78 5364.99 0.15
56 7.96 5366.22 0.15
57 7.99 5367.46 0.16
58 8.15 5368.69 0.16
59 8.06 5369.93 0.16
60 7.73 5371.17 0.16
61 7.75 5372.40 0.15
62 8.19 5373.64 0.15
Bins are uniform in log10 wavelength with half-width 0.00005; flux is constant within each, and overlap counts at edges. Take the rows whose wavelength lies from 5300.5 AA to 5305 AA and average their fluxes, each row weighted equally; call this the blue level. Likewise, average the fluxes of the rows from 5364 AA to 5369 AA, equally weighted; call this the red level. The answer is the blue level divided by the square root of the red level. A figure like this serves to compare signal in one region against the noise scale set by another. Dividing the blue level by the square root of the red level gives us 2.92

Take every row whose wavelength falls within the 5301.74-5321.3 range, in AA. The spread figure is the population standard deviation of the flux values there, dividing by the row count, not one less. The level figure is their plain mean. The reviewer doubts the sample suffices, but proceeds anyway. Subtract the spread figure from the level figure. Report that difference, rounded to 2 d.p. 7.98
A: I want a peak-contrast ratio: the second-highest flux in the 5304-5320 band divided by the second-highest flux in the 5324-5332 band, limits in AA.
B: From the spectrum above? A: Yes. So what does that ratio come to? 1.02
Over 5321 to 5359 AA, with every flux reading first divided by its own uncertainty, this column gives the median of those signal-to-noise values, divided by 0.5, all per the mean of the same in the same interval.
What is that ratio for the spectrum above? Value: 2.01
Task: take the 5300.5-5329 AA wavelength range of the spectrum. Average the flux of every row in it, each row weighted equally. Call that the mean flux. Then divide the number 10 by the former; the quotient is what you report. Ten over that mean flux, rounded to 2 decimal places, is 1.23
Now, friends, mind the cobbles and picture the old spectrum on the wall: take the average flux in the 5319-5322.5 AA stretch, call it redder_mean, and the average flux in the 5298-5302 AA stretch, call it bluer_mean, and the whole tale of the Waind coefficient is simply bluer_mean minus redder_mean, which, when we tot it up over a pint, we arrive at -0.29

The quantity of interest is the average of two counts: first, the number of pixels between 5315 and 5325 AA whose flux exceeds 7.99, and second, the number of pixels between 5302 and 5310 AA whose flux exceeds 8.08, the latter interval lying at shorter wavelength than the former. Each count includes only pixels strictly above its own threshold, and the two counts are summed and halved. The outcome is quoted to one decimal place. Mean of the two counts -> 5.5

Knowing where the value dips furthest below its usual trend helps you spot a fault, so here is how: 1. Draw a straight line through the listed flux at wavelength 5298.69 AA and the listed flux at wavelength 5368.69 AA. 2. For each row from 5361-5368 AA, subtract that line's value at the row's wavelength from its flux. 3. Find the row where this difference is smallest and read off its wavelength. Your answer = 5364.99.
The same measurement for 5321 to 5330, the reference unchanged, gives 5328.05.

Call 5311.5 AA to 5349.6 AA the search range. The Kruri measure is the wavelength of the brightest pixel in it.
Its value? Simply 5320.70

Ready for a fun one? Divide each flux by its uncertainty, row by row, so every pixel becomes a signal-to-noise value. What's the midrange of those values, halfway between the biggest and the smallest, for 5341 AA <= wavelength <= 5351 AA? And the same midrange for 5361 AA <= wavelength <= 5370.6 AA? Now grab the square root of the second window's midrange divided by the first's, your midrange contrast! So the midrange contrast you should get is 0.997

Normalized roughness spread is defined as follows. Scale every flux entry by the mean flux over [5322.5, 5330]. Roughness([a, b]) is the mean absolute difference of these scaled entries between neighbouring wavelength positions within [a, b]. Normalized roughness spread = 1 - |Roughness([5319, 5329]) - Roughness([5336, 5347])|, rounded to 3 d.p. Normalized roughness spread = 0.988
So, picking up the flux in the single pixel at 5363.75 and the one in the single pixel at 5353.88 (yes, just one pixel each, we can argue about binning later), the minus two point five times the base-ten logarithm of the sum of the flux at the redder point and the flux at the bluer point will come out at -3.05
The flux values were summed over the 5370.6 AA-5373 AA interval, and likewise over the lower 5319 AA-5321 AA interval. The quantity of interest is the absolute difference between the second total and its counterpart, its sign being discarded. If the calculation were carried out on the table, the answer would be 1.45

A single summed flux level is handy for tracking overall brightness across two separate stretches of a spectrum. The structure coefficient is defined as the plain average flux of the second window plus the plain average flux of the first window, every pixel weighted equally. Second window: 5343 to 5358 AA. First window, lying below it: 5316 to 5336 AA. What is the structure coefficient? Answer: 16.24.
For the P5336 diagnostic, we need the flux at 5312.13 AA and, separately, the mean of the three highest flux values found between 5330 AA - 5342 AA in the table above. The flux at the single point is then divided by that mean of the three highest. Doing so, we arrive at 0.998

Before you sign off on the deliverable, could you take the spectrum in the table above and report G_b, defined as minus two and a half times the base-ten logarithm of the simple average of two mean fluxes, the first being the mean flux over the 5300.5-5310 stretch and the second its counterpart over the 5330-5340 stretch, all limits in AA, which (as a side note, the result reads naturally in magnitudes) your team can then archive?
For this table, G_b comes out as -2.28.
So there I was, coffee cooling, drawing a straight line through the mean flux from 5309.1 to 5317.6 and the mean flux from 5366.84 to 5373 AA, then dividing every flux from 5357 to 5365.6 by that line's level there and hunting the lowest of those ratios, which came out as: 0.979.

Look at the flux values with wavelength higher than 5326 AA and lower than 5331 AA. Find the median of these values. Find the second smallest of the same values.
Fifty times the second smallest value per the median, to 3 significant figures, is 48.5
